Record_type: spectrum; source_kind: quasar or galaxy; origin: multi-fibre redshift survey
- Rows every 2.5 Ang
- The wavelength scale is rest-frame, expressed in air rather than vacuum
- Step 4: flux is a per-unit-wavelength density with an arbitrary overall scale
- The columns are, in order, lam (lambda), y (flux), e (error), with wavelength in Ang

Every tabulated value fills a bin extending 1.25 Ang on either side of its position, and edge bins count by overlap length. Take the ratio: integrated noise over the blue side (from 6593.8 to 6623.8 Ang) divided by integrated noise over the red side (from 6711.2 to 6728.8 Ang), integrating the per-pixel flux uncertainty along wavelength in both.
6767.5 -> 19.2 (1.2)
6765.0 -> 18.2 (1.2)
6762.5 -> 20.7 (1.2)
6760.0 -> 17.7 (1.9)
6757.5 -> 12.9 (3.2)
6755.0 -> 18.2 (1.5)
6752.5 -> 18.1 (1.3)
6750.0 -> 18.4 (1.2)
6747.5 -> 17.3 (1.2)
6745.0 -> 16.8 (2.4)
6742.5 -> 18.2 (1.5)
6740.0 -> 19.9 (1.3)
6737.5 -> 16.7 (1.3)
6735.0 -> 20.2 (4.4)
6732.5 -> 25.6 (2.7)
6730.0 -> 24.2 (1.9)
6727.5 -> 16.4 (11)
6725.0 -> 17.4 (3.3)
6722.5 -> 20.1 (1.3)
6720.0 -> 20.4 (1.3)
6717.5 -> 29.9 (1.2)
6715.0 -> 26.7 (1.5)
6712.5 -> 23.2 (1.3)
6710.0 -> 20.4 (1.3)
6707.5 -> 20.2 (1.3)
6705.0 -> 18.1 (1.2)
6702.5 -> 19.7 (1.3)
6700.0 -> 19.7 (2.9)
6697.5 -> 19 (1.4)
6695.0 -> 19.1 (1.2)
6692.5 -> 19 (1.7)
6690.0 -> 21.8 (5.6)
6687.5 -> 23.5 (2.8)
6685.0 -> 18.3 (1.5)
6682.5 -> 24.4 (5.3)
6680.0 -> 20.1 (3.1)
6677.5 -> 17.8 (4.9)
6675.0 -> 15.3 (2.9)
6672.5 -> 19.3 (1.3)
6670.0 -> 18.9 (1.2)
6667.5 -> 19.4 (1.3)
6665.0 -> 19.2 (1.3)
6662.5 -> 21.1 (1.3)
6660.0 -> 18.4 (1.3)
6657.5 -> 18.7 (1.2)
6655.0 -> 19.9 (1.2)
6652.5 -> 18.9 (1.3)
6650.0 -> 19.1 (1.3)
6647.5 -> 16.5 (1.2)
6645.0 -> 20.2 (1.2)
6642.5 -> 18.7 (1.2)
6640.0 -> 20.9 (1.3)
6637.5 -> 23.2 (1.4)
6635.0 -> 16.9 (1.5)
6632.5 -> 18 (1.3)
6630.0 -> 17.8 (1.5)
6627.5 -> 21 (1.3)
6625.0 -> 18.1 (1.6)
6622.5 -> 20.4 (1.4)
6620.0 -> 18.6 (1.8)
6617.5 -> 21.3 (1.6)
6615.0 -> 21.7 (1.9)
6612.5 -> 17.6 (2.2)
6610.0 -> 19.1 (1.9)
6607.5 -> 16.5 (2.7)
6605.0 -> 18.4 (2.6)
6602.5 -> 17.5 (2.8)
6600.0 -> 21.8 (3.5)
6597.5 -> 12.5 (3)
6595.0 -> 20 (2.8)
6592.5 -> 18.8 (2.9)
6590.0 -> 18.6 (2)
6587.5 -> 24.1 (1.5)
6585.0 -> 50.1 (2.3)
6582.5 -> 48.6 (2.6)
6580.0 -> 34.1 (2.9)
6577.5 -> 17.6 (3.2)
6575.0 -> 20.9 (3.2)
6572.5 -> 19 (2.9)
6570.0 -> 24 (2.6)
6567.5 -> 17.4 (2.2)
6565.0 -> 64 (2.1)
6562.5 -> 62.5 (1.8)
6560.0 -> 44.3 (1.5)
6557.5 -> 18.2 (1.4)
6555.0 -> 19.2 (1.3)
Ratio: 1.3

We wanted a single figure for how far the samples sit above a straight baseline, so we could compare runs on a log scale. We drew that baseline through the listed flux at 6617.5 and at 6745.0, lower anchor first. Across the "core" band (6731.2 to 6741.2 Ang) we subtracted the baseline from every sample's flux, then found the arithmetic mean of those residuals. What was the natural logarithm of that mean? 1.3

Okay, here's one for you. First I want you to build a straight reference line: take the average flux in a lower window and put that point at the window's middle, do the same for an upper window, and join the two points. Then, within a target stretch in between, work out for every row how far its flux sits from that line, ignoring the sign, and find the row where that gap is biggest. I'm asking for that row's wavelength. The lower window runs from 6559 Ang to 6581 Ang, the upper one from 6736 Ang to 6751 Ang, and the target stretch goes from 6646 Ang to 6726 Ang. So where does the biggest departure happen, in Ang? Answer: 6647.5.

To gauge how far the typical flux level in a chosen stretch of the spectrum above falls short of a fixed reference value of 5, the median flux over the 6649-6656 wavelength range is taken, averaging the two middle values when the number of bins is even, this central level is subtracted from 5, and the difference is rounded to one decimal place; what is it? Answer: -14.1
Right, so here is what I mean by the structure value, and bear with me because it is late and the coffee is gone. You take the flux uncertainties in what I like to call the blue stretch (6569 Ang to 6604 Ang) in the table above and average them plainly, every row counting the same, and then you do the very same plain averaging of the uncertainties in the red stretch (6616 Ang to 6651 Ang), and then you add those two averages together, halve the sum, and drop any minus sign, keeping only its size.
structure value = 2.1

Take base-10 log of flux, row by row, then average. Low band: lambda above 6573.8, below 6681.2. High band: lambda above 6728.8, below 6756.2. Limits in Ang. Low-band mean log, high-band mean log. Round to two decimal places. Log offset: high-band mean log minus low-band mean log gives -0.02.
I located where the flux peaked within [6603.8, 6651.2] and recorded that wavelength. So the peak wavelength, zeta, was 6637.5 Ang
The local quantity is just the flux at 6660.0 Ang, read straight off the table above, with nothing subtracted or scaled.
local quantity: 18.4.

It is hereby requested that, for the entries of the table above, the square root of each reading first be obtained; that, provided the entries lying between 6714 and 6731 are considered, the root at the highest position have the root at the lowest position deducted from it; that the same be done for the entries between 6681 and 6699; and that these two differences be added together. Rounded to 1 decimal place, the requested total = -0.8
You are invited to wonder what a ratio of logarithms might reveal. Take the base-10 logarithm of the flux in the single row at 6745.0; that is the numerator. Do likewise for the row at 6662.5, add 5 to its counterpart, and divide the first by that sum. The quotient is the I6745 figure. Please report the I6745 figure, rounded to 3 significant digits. 0.194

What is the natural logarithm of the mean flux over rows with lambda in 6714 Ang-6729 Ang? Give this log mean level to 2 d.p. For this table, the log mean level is 3.08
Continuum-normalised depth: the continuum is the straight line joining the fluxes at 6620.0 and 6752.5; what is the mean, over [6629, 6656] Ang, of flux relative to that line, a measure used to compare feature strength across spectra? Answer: 1.03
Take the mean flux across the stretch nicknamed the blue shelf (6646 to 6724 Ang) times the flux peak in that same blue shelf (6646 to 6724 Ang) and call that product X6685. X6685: 604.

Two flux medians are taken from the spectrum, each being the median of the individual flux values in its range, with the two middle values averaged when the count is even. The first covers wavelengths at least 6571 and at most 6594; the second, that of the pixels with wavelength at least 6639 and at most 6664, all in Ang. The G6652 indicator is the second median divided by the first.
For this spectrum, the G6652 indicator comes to 0.91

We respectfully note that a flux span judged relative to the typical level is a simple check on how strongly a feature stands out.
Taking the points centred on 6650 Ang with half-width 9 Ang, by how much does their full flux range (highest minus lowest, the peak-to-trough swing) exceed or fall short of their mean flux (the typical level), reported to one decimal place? -15.2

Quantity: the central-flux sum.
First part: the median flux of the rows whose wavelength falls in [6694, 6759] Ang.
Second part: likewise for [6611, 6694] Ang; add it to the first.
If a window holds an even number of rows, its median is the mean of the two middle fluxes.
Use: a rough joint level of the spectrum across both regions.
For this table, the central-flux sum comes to 38.5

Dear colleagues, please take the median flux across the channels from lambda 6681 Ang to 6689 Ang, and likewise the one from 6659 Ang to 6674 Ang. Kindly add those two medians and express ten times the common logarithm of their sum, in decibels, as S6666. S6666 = 16.3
